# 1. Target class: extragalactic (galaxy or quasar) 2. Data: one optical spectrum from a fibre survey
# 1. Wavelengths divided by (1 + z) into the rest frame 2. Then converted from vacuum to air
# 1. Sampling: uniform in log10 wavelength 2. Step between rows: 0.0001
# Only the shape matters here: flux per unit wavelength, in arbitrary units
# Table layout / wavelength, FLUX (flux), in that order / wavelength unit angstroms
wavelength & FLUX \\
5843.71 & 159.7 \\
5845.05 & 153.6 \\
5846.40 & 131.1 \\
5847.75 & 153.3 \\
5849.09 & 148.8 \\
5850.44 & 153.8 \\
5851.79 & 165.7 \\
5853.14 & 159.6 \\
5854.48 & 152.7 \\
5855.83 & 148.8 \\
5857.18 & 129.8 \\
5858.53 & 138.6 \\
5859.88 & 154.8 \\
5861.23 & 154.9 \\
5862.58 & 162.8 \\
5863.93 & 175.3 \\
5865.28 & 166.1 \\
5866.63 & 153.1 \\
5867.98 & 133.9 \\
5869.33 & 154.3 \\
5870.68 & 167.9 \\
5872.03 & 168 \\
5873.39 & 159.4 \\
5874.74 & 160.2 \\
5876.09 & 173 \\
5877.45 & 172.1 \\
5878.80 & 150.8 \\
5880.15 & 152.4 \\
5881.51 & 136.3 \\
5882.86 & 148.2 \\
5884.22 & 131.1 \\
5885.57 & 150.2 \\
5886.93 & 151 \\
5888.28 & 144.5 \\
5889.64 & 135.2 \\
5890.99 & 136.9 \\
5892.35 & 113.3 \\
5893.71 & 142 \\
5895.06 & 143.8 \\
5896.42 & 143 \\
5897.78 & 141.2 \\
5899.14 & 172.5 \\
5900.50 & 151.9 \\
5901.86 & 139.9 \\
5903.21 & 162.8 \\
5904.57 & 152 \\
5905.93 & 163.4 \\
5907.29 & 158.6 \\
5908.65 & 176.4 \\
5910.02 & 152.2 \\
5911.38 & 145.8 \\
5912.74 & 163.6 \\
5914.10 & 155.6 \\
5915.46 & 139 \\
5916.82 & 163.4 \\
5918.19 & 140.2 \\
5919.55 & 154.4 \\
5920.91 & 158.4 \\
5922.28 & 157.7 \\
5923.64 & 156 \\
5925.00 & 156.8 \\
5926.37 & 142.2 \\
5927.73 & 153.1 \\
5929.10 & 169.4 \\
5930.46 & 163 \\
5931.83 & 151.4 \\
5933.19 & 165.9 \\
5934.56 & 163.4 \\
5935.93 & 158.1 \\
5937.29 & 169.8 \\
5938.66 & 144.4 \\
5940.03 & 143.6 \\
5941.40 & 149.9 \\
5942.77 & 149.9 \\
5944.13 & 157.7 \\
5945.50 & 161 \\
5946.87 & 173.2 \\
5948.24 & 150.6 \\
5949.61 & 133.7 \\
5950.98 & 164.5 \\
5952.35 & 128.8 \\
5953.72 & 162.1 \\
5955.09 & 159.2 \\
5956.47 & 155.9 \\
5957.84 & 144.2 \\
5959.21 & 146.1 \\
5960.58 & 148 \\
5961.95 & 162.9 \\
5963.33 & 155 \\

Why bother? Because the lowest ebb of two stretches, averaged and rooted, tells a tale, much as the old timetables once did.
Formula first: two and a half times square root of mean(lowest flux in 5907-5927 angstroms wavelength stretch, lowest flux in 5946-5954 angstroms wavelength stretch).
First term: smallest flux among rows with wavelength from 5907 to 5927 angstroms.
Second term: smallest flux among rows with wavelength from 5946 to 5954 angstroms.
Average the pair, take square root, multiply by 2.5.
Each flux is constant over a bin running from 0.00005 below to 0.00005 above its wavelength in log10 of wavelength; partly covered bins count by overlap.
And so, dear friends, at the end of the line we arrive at 28.9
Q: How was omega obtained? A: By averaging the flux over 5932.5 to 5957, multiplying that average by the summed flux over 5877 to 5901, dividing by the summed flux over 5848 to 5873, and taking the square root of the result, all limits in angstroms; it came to 12.1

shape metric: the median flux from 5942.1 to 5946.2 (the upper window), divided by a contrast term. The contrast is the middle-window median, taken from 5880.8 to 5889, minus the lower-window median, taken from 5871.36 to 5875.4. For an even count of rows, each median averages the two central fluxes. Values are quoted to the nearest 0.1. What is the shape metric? -11.4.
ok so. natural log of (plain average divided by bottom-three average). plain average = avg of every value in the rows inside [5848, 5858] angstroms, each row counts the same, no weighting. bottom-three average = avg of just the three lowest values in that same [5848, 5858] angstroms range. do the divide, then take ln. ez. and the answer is 0.060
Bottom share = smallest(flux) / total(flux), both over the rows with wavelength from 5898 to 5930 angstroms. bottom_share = 0.0388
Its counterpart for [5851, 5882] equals 0.0362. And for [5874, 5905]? 0.0333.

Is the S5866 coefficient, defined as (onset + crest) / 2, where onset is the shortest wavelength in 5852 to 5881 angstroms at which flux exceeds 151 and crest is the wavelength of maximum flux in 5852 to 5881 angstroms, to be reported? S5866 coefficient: 5858.5 angstroms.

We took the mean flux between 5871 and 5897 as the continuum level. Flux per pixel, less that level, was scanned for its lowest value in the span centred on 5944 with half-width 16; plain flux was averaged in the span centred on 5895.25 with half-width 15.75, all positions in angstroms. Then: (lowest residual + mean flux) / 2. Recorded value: 64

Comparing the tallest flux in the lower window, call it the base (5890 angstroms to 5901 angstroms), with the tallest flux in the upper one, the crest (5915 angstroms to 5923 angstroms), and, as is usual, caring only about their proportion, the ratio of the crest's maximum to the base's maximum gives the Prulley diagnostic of 0.95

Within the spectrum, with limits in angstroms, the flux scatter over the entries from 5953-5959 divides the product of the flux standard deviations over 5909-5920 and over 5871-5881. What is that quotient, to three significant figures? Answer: 10.9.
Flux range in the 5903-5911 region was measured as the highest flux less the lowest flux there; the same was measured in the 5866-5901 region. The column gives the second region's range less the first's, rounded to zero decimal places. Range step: 35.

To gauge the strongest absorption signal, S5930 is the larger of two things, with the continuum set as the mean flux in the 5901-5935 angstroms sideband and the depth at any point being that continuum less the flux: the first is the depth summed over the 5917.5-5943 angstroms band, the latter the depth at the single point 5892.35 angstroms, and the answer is 43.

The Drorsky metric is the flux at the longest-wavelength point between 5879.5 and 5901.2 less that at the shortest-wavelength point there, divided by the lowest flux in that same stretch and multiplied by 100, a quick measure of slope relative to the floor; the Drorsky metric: 0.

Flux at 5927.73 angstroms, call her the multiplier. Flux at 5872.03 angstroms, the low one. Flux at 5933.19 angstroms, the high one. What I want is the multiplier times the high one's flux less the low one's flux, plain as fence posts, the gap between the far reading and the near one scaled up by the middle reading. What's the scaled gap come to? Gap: -322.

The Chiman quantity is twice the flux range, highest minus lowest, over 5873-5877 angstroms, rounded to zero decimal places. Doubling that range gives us 27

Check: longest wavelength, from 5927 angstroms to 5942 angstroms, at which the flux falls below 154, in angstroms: 5941.40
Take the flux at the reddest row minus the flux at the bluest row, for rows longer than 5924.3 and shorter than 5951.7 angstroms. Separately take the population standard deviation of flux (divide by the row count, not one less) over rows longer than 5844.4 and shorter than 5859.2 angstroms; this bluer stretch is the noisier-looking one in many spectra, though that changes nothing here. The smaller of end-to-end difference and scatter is 8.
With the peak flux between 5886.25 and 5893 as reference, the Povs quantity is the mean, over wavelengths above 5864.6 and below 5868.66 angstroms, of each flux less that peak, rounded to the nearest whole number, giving 0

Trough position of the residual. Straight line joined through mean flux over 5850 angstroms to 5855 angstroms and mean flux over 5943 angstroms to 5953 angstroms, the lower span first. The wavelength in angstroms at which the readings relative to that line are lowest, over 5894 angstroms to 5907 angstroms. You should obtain 5901.86 angstroms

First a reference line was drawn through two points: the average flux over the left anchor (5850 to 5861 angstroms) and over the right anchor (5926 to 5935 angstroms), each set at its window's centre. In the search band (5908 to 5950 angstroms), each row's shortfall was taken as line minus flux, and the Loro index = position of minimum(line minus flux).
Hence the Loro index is 5908.65 angstroms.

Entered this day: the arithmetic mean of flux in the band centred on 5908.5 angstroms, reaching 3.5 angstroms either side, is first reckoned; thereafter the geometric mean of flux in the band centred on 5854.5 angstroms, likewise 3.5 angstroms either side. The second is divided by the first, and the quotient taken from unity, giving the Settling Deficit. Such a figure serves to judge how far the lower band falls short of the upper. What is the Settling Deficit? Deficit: 0.05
